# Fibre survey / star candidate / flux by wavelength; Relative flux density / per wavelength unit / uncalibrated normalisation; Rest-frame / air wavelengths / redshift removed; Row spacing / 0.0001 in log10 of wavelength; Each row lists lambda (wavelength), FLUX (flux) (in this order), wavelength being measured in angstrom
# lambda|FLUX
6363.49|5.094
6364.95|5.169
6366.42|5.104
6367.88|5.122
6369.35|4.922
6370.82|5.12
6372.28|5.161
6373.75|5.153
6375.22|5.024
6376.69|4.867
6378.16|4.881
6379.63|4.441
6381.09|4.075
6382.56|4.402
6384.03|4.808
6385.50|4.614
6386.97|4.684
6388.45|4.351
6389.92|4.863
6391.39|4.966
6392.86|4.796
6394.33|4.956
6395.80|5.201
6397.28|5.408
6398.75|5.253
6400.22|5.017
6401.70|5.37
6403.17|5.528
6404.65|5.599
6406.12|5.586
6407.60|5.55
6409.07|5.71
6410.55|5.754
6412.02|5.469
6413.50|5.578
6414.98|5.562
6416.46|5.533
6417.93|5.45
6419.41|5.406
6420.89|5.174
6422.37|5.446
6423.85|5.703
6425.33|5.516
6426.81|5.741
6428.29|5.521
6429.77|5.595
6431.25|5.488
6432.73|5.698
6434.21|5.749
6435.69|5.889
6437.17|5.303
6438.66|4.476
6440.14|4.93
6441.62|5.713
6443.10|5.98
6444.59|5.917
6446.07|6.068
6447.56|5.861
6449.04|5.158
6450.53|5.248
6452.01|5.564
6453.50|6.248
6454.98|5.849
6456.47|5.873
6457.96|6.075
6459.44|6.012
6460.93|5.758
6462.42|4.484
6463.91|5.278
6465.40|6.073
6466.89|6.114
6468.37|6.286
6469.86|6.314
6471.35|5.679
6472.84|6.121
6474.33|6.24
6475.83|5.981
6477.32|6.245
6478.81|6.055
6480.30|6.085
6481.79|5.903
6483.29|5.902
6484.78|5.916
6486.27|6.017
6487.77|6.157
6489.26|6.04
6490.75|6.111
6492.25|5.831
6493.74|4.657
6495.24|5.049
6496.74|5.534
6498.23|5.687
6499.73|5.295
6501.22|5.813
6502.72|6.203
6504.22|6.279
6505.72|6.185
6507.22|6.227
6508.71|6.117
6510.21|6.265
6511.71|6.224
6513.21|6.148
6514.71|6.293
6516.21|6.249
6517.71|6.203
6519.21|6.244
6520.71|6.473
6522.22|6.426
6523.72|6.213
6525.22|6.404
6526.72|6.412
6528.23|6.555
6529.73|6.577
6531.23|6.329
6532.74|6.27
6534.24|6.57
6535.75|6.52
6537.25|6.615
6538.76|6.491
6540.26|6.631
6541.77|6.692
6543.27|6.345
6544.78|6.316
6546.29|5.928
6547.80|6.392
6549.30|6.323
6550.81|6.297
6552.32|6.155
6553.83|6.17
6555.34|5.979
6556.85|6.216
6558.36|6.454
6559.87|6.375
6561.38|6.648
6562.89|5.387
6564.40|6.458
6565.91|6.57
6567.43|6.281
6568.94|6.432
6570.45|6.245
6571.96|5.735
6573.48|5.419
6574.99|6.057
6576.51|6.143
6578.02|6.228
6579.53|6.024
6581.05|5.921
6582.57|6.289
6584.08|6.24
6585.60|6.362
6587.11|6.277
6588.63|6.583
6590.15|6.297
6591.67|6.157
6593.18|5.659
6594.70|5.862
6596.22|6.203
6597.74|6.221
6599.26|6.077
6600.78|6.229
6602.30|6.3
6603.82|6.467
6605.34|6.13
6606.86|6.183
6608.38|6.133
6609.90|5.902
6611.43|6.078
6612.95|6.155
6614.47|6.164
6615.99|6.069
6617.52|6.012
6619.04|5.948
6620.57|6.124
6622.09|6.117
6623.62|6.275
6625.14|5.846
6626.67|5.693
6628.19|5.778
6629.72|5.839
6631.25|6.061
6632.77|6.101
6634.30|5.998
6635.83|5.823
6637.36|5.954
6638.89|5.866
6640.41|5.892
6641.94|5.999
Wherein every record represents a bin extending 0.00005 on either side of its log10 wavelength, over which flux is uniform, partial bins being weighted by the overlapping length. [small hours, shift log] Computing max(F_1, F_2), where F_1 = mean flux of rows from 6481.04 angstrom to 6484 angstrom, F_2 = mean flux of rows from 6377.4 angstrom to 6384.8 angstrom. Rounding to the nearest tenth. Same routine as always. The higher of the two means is 5.9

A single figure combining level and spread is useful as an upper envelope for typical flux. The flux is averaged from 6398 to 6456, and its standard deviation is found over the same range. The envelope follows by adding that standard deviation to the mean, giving 5.87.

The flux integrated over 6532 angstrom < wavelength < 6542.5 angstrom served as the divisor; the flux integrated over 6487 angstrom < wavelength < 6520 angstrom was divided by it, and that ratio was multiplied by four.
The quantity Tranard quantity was 11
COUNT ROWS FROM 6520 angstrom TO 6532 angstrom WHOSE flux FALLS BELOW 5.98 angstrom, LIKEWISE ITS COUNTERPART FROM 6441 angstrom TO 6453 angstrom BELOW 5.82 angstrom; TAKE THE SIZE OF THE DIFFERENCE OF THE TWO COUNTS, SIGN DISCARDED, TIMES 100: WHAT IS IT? 400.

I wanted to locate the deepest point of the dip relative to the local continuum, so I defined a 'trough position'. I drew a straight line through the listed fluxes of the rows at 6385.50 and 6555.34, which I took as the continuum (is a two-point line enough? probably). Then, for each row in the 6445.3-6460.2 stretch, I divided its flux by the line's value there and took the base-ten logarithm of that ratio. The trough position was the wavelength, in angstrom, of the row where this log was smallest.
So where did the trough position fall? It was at 6449.04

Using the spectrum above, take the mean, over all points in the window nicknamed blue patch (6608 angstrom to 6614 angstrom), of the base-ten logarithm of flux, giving 0.783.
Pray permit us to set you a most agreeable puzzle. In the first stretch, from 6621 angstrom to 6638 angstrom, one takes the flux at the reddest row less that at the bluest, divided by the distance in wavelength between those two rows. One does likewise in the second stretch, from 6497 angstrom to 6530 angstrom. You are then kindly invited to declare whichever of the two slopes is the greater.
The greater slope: 0.03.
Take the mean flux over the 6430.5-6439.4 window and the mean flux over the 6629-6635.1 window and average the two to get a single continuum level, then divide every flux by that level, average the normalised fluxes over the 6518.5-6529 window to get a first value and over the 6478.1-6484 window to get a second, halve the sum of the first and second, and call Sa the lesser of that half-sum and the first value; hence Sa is 1.08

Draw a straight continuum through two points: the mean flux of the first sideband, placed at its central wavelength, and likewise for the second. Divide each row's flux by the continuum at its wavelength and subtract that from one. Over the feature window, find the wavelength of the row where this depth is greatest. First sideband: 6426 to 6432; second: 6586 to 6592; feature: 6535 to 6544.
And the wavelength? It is 6543.27 angstrom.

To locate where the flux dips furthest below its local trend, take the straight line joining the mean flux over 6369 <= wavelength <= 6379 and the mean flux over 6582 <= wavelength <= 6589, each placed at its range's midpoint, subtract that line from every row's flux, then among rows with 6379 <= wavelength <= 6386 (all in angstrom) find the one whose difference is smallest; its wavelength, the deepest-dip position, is 6381.09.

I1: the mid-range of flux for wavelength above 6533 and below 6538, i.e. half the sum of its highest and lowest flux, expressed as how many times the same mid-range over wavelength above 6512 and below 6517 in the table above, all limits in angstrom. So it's 1.06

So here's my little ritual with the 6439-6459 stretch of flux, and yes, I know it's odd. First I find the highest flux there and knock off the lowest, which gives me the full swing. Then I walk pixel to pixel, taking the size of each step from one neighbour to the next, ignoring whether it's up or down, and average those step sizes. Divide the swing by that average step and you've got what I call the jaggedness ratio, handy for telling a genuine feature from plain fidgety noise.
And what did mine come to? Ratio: 4.1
